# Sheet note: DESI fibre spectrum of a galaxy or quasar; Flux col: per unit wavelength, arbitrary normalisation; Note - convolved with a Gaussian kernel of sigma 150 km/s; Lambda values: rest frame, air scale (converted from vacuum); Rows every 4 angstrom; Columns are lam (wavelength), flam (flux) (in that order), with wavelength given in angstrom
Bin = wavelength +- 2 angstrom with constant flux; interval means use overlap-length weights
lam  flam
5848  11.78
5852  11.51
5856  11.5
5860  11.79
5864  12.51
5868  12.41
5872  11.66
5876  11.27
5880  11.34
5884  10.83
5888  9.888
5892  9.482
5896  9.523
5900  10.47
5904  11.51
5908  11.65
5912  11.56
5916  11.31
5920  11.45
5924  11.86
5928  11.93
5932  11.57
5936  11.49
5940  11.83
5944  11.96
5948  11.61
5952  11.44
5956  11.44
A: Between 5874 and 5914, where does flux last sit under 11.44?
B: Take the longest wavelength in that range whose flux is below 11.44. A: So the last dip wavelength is 5900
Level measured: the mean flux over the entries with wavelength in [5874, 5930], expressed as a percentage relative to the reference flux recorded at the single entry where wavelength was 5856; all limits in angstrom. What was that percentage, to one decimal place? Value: 95.7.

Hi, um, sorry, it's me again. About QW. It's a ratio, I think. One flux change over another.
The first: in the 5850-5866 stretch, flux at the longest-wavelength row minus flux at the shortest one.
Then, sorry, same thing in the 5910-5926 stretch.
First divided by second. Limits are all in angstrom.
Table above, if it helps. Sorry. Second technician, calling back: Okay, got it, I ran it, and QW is 3.3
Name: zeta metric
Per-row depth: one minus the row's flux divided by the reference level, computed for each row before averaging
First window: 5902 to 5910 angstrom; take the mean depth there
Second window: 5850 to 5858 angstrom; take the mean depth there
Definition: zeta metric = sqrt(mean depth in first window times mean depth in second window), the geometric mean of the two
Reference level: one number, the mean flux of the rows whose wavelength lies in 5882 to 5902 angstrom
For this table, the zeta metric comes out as 0.150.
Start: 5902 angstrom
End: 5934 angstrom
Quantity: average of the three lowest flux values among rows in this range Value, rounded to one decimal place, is 11.4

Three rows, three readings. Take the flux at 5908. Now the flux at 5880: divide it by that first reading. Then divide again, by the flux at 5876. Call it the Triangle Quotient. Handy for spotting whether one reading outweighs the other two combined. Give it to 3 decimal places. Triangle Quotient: 0.086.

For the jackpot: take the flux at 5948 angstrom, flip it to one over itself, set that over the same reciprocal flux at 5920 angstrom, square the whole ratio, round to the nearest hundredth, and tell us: 0.97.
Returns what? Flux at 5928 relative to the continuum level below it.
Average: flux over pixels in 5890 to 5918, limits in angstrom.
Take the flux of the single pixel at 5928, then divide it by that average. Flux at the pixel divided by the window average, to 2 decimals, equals 1.11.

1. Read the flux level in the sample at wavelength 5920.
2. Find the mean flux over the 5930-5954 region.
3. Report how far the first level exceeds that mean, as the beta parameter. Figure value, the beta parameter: -0.2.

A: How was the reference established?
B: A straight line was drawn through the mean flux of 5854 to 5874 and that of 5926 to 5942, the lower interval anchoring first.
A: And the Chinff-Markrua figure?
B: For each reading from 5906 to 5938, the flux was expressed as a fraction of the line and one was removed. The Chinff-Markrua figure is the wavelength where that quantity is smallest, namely 5916 angstrom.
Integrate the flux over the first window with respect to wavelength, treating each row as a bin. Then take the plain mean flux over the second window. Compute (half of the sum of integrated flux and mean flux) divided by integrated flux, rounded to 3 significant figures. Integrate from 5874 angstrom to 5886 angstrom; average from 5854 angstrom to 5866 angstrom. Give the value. 0.545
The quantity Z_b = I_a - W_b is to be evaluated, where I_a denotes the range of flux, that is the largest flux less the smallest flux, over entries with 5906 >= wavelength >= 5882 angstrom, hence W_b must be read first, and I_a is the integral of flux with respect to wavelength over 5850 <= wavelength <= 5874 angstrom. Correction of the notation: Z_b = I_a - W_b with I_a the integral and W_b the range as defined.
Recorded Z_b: 283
